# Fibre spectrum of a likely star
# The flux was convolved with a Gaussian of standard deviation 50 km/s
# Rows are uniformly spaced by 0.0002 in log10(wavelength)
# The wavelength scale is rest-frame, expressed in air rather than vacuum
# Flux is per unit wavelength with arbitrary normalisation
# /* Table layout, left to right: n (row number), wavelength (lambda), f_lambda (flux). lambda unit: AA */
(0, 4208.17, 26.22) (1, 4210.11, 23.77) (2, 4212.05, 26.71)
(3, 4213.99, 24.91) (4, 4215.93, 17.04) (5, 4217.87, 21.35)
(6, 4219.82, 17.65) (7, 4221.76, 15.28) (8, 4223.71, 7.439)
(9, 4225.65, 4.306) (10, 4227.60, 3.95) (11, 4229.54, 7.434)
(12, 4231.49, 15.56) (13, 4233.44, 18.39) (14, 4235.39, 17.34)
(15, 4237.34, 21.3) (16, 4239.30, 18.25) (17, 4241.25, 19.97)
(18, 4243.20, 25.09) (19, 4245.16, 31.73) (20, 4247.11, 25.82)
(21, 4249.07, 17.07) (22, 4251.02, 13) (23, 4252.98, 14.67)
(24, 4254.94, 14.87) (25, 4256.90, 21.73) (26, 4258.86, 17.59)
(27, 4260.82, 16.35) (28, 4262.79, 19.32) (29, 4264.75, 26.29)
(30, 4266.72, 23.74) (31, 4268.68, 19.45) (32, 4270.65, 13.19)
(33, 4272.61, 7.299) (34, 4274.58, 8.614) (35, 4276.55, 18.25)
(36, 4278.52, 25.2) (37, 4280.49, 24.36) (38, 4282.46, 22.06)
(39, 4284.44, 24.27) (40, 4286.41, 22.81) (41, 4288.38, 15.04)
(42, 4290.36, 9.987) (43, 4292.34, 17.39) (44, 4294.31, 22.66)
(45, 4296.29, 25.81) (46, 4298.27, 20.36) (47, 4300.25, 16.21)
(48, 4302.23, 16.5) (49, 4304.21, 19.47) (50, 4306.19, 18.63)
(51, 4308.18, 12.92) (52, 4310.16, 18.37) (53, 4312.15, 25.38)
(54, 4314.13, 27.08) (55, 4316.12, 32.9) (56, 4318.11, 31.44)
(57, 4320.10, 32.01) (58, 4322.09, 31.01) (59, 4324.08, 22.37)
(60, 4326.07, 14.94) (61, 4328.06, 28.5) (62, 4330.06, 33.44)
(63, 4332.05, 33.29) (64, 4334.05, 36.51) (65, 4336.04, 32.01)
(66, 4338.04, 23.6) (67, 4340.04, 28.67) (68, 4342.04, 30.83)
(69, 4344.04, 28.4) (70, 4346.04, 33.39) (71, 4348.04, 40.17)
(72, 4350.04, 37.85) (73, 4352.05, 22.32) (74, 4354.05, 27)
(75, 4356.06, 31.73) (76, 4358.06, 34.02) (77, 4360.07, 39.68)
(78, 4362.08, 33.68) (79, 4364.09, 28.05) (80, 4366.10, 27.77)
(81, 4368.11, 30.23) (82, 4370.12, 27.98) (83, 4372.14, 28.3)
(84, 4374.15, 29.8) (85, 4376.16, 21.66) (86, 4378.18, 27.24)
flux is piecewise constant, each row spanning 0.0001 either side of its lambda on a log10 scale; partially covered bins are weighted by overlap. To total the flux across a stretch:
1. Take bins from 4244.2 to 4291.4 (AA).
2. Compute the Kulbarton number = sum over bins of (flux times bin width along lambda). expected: 890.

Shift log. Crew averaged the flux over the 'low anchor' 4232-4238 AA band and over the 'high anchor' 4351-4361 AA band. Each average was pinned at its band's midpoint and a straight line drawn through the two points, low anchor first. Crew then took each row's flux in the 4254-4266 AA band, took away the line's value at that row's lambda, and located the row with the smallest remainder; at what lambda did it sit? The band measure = 4254.94 AA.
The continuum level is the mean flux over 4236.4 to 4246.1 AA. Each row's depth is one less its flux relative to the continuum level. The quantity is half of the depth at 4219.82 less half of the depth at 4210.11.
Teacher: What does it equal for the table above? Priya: 0.13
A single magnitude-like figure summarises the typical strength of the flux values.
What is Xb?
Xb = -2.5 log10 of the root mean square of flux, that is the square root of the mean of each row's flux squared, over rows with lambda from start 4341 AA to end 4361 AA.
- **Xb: -3.80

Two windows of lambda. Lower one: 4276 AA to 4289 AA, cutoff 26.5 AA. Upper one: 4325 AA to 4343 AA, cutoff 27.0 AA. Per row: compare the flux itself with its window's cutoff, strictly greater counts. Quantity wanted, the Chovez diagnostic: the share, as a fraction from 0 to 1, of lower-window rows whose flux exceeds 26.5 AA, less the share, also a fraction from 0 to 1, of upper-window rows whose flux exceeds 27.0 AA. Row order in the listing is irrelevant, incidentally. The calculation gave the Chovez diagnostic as -0.8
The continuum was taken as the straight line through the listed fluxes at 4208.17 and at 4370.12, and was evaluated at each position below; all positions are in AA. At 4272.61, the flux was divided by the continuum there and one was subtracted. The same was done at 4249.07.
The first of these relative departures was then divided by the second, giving 2.0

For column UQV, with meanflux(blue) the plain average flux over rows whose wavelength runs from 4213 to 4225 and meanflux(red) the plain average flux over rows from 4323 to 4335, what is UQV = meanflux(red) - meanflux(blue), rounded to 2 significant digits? 11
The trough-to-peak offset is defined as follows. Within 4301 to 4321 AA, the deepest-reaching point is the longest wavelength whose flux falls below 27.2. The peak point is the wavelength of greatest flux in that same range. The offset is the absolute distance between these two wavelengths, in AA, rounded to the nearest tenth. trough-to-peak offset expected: 2.0 AA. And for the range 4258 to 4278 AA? 11.8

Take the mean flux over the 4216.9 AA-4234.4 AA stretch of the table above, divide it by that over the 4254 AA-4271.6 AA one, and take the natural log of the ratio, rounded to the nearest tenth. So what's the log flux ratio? -0.4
